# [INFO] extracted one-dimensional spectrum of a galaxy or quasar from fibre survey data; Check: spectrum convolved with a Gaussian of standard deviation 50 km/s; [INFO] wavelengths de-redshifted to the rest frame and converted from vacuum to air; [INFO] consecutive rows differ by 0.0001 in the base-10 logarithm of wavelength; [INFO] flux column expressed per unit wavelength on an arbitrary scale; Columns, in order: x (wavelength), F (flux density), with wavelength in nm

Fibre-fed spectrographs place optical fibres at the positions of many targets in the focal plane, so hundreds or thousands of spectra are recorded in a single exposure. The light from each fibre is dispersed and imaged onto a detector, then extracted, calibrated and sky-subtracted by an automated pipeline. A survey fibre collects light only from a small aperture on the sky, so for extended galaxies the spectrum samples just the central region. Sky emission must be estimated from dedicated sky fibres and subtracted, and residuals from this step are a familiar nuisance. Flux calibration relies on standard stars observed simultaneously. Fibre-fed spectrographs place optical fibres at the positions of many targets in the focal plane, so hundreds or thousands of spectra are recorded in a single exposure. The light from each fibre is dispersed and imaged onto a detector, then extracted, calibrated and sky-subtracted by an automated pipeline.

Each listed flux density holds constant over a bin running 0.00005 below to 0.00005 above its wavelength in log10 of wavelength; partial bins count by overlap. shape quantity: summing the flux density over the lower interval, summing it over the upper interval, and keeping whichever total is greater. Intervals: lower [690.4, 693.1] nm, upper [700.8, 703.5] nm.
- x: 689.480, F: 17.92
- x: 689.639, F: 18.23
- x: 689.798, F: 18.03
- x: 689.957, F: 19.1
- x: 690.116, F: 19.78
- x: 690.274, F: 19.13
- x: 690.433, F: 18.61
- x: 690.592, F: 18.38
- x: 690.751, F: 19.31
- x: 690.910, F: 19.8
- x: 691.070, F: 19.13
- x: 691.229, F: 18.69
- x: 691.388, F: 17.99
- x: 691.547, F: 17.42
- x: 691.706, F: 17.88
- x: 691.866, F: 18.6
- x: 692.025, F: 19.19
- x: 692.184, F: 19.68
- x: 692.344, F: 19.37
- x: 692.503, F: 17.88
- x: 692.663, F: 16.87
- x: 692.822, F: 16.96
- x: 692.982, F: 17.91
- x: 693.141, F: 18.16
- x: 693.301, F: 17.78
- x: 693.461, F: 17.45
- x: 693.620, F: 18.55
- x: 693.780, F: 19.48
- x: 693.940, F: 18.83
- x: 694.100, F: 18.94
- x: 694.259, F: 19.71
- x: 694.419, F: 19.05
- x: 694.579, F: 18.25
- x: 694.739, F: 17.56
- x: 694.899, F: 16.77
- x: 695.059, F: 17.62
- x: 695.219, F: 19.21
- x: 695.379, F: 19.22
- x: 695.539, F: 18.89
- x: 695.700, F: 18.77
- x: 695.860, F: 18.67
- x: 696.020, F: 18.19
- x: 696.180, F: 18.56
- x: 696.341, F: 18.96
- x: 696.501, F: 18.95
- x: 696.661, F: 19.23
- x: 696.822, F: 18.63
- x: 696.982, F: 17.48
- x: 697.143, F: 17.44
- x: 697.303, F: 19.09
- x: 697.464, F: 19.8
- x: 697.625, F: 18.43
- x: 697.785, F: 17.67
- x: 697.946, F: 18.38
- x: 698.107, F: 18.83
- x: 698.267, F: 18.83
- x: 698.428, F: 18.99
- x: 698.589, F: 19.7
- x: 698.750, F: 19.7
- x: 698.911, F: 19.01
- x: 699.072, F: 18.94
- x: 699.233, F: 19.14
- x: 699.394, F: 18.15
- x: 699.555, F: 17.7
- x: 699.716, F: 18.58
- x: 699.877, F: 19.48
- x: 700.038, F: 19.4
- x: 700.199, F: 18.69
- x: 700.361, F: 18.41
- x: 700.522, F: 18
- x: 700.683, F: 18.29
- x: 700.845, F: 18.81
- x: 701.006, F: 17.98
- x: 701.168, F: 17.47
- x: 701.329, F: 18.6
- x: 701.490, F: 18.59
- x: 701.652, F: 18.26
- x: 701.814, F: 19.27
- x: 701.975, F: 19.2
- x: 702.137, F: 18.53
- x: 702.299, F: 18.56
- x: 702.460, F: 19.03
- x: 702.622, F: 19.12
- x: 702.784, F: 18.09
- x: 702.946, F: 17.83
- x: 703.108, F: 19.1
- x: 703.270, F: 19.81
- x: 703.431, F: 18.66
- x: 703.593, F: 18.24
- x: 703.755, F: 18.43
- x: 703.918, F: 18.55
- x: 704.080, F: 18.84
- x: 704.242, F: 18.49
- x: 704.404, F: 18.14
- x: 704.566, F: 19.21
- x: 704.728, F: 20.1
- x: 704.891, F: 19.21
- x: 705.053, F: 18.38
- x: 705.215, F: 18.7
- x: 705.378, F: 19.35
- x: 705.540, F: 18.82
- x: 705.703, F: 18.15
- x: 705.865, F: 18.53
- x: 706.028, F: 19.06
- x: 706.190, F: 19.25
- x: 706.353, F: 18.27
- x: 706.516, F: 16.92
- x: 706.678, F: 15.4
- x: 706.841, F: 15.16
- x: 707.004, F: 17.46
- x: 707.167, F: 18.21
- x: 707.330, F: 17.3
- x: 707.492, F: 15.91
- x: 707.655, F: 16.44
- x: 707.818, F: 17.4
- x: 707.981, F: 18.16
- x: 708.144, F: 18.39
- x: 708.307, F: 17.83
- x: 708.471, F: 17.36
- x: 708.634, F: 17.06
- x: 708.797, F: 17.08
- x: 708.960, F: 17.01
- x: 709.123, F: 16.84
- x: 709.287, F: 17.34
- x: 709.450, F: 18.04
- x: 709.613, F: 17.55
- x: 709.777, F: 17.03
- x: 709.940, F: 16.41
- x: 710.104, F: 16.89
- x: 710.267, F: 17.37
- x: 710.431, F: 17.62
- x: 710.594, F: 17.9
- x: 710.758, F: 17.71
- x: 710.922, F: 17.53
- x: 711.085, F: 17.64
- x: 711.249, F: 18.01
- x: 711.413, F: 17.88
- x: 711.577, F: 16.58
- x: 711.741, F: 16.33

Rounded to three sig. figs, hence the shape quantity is 317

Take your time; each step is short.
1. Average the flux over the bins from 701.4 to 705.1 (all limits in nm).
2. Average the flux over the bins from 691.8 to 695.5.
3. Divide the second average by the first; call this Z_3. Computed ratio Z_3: 0.980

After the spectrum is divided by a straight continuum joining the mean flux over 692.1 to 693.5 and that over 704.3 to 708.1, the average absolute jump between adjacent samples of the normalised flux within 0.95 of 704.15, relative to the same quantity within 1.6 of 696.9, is 1.17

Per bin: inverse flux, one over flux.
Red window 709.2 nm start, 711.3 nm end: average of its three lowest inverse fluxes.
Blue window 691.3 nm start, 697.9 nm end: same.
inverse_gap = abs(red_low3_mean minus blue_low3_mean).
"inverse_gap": 0.0049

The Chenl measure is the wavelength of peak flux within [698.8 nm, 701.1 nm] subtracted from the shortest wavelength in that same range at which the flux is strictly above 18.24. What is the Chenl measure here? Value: -0.97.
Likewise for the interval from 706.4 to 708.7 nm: 0.00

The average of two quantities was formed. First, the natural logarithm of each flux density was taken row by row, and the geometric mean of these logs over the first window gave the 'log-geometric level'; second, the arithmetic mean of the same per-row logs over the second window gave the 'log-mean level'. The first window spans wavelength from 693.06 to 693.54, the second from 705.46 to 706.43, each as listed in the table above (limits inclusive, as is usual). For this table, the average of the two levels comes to 2.90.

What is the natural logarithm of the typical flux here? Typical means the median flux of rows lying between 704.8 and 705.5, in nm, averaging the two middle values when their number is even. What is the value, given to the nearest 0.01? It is 2.94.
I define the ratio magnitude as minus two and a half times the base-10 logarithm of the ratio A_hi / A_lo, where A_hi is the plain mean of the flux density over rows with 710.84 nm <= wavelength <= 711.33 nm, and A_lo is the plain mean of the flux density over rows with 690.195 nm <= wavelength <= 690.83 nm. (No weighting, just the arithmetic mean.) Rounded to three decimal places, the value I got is 0.067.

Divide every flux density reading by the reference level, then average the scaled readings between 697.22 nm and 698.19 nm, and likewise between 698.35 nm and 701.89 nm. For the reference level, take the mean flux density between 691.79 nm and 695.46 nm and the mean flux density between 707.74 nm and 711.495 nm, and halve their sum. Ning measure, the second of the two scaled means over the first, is 1.00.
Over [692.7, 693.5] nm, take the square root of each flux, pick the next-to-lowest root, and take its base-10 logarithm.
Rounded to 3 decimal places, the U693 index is 0.621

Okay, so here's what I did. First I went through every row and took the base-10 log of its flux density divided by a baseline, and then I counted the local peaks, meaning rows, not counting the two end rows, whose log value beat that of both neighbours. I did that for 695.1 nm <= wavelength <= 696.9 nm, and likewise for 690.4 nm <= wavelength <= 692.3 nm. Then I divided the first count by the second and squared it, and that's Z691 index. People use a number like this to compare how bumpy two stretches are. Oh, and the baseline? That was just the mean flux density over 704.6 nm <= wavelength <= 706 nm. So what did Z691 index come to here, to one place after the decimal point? 9.0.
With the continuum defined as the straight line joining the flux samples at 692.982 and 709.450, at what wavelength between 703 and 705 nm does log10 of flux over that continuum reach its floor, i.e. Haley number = 704.404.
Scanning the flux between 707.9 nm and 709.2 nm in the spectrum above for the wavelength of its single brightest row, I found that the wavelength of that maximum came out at 708.144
